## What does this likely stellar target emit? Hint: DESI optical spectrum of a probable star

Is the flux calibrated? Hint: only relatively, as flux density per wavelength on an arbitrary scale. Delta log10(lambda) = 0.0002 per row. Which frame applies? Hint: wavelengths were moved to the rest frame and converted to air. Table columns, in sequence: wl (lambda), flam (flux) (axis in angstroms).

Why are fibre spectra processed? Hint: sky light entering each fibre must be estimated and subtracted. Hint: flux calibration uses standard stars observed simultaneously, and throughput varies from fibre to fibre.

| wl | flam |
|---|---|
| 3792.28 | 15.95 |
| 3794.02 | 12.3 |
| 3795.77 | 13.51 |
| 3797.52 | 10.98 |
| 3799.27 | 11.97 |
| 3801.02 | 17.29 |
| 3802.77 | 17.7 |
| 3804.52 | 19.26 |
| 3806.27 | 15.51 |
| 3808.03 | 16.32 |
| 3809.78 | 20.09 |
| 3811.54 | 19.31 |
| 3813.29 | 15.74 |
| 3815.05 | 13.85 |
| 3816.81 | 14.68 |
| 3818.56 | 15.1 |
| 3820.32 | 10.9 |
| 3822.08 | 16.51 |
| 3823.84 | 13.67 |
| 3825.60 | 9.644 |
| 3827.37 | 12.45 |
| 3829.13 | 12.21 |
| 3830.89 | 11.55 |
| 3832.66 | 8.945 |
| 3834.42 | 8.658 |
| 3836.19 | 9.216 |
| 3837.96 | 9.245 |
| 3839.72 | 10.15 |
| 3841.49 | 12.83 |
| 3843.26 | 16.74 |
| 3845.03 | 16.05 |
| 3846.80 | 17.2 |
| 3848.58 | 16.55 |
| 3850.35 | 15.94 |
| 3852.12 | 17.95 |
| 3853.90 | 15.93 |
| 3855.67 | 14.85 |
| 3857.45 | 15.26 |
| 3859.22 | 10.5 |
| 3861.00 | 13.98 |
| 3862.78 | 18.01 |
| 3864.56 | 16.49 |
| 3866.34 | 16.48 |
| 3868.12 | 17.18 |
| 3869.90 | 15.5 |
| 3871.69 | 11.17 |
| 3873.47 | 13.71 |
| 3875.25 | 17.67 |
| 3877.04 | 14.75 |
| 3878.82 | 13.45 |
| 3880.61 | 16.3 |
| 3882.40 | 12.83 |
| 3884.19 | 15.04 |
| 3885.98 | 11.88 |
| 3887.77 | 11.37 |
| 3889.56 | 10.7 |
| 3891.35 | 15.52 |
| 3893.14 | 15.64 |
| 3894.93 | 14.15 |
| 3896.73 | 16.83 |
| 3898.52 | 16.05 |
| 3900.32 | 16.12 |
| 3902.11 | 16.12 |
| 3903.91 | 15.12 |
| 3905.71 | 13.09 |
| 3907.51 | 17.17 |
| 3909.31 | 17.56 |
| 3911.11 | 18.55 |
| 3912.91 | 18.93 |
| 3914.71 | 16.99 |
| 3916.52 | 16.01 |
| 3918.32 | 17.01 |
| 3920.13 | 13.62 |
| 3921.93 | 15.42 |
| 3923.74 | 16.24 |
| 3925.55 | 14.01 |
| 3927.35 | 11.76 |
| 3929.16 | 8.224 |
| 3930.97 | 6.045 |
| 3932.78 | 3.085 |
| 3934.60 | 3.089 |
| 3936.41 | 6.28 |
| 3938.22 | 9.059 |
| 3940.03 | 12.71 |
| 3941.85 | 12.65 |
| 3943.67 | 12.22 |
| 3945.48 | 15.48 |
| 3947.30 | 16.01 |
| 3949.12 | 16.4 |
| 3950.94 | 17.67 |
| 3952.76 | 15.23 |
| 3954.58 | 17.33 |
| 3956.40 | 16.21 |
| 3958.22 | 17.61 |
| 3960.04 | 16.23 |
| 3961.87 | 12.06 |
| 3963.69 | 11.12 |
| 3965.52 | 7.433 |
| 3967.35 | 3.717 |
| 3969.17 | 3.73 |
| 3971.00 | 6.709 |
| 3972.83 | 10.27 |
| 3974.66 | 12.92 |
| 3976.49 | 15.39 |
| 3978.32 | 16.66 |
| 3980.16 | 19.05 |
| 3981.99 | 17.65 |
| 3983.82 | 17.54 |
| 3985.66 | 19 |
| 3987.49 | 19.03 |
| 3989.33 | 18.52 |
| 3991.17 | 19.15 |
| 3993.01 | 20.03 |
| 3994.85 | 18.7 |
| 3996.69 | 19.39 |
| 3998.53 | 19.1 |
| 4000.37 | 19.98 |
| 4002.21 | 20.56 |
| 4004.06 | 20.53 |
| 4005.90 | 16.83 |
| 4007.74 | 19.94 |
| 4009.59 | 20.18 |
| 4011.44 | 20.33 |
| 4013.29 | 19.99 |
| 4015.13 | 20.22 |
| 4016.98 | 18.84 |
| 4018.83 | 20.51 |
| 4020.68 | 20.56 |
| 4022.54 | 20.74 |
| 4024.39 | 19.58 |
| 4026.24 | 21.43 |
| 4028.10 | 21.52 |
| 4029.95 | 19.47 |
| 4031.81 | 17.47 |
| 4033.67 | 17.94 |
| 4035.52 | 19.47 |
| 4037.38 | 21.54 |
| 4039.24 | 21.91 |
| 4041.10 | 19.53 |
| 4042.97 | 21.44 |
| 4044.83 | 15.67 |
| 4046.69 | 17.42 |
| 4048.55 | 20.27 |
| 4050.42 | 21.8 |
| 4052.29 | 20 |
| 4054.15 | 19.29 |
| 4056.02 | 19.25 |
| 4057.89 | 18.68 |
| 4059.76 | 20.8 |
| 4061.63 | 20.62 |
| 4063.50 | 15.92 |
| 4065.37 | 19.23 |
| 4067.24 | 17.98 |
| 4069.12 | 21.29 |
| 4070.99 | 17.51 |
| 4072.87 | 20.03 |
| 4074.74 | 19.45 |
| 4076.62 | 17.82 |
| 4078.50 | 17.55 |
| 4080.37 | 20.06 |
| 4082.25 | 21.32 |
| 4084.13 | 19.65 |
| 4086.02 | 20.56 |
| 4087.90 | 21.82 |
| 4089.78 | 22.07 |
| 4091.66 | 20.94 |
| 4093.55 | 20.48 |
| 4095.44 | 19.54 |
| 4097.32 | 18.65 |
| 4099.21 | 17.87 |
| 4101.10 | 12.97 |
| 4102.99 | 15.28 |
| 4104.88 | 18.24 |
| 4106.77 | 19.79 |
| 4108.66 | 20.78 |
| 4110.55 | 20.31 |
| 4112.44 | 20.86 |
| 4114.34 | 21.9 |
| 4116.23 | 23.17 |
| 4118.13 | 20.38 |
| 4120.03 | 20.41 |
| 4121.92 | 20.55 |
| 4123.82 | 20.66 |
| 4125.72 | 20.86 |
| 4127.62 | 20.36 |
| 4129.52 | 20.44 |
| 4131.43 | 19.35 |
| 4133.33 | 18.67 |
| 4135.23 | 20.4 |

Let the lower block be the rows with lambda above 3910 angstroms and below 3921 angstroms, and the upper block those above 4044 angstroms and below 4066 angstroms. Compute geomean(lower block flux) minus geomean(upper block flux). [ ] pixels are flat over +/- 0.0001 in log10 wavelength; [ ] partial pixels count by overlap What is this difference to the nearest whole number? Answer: -2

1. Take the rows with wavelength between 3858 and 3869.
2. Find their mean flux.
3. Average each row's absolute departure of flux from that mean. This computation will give 2.1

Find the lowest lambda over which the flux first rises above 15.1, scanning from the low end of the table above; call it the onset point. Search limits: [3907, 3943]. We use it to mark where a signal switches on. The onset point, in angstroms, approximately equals 3907.51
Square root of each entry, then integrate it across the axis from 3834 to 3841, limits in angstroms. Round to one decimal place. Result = 21.6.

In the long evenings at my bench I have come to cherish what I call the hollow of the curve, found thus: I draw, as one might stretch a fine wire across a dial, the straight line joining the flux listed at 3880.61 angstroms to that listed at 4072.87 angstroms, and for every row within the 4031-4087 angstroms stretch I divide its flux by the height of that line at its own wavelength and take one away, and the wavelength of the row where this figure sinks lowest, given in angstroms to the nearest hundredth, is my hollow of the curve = 4063.50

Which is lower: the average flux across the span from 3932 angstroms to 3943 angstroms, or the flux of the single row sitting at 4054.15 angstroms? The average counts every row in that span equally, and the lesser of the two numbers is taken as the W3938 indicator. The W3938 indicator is 8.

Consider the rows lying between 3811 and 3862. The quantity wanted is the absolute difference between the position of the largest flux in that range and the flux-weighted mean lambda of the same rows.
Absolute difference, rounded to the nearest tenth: 24.9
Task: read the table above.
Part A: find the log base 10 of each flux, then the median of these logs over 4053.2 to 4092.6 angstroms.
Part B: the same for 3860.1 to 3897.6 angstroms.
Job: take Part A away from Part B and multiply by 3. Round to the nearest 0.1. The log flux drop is -0.3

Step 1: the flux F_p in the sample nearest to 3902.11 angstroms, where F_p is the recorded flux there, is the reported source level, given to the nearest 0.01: 16.12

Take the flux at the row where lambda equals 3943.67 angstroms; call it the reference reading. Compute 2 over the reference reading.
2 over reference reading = 0.16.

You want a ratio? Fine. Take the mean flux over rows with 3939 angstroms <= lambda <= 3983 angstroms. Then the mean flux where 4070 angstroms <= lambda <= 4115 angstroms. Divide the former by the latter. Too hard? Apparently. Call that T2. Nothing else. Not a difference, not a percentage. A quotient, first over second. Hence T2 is 0.69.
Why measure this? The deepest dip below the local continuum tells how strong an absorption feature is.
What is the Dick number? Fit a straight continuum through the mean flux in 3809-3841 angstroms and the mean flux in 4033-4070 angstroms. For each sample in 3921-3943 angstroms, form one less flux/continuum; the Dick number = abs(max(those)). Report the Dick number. 0.8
